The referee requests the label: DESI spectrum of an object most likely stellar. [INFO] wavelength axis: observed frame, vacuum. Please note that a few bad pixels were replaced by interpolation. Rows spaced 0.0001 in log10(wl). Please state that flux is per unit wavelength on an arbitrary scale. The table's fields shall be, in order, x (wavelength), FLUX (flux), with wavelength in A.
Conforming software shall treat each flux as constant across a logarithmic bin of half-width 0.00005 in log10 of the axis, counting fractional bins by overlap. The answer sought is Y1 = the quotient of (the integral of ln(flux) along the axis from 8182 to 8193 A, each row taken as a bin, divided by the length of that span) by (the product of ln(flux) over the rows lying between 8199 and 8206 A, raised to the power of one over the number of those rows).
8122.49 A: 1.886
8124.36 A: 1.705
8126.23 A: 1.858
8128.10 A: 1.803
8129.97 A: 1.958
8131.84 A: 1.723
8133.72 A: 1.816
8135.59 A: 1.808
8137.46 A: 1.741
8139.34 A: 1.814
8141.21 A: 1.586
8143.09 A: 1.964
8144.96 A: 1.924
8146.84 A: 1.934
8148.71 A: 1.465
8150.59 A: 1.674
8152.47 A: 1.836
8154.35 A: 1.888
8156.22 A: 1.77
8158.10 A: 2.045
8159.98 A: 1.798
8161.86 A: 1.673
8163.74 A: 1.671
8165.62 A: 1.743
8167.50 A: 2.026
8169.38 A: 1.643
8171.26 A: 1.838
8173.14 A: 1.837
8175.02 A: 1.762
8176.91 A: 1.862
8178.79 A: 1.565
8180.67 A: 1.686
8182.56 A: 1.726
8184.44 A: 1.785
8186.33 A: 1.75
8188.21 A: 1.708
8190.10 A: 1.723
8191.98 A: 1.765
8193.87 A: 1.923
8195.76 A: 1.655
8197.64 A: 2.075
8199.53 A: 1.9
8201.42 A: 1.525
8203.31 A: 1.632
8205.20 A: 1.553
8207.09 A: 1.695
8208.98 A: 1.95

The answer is 1.13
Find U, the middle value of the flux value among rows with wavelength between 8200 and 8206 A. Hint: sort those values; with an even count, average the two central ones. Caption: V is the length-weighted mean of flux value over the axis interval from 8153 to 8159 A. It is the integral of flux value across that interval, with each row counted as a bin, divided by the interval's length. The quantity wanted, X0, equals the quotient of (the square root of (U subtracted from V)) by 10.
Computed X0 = 0.059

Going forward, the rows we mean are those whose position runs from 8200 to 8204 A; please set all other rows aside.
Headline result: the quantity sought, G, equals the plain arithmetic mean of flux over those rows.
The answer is 1.58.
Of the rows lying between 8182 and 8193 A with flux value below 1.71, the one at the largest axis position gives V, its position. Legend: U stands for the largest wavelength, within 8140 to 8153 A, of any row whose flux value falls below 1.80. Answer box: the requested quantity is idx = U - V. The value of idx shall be -37.6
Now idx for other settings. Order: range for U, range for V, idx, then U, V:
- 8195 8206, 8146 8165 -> 41.5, 8205.20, 8163.74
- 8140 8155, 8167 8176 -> -18.8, 8150.59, 8169.38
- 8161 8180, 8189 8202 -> -22.6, 8178.79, 8201.42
